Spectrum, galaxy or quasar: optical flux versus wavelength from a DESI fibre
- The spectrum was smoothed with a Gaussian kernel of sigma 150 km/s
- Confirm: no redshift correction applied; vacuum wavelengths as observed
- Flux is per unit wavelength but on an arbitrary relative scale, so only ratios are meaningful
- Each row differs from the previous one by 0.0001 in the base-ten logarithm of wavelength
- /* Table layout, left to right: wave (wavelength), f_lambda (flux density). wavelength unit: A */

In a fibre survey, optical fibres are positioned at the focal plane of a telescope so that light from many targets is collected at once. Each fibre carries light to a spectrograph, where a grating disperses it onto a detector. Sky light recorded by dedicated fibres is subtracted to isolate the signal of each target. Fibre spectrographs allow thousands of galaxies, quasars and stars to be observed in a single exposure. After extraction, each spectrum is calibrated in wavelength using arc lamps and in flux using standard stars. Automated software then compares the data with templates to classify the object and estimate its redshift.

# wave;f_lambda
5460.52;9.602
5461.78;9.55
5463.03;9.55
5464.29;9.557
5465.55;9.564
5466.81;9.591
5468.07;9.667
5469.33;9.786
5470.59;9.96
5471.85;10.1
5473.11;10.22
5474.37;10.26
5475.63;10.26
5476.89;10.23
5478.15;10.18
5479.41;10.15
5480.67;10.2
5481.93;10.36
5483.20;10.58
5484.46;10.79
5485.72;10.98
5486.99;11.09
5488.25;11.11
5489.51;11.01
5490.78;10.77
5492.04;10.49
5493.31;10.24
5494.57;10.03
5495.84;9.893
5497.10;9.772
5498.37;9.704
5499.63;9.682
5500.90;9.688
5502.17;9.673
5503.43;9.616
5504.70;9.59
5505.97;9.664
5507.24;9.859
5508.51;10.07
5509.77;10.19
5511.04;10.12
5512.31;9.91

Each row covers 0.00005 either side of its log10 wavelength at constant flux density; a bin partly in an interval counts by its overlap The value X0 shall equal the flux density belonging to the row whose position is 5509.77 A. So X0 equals 10.19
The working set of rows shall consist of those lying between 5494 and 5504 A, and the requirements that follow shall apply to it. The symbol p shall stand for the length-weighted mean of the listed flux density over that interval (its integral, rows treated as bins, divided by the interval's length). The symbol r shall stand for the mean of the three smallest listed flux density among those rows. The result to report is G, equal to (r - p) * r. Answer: -1.0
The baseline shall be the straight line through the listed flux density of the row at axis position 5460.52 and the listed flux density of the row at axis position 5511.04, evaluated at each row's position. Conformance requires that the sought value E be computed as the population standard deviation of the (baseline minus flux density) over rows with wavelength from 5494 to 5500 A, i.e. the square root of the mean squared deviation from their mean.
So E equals 0.15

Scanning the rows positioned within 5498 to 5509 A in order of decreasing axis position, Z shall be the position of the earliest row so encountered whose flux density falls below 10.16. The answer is 5508.51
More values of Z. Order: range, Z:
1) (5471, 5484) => 5479.41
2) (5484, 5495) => 5494.57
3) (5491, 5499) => 5498.37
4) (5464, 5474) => 5471.85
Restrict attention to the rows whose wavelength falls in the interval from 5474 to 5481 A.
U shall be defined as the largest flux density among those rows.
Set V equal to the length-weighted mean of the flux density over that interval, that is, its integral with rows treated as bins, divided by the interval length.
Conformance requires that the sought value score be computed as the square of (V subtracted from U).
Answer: 0.002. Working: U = 10.26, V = 10.2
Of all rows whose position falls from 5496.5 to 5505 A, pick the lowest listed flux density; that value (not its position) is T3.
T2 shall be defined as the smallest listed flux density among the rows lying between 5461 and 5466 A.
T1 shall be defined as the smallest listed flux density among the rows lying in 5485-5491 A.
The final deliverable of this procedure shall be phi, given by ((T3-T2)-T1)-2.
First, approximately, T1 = 10.77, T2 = 9.55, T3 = 9.59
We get -12.7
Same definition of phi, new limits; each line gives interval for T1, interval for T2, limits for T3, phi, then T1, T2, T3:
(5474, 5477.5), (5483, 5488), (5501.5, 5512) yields -13.2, 10.23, 10.58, 9.59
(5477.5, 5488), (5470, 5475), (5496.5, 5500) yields -12.4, 10.15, 9.96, 9.682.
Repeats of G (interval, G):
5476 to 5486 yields -2.4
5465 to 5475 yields -2.7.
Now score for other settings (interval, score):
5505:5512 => 0.053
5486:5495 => 0.166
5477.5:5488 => 0.278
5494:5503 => 0.065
